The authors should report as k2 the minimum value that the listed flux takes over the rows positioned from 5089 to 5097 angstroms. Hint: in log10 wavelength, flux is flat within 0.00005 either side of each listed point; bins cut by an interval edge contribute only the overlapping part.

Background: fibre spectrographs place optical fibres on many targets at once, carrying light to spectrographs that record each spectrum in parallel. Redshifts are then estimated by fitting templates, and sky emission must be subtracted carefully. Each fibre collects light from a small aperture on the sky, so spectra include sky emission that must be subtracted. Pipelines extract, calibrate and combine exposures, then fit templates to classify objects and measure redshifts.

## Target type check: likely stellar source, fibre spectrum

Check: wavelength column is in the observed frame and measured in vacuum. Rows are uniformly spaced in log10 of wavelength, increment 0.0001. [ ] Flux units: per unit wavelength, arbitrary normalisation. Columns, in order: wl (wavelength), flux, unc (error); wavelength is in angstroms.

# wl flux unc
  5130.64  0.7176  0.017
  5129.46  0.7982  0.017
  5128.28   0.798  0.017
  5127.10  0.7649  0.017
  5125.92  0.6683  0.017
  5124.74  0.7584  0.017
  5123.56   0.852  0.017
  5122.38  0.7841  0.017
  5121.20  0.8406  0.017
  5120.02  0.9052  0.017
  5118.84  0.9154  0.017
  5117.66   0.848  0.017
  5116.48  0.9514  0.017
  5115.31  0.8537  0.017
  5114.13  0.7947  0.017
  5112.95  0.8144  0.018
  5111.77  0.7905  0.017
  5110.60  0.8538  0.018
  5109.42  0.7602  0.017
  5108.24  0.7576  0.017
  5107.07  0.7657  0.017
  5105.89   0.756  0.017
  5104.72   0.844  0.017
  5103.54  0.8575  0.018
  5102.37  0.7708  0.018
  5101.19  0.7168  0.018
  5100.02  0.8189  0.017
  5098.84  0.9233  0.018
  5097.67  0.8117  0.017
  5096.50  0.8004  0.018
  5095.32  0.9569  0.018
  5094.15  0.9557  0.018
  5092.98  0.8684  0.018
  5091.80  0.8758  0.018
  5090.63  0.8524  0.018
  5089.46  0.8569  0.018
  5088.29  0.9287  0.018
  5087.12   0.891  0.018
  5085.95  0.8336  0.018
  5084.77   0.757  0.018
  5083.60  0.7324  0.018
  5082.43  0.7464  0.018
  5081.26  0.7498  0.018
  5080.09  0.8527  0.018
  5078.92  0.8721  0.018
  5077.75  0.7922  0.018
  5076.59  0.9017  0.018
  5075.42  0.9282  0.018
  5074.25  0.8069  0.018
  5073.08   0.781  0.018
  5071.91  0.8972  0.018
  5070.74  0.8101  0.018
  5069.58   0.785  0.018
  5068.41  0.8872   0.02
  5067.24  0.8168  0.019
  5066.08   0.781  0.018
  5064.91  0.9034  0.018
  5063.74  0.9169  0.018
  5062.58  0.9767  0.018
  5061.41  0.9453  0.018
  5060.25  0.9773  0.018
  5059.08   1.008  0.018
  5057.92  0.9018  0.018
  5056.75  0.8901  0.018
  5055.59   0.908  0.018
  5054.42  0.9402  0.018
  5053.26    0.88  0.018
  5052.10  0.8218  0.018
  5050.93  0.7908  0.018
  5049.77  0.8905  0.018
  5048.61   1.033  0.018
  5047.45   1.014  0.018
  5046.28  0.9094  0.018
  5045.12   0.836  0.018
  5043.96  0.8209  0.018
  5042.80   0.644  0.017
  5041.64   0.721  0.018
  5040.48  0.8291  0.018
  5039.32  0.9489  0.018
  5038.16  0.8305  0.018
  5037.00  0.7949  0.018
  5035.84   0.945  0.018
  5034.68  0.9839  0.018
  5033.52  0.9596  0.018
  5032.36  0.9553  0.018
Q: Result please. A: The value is 0.8004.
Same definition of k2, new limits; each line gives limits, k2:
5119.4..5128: 0.6683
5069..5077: 0.781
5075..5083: 0.7464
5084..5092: 0.757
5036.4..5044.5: 0.644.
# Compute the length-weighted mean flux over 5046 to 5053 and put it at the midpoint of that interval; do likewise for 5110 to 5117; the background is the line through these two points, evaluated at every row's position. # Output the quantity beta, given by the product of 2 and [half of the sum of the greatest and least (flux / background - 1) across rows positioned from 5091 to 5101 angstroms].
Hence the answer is 0.04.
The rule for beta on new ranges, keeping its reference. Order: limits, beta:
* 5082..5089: -0.09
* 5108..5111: -0.10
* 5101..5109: -0.16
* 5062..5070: -0.03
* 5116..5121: 0.15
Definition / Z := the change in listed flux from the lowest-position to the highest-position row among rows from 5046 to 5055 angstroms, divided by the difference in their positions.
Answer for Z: 0.0038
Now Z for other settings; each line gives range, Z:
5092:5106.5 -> -0.0087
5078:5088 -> 0.0023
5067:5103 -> -0.0013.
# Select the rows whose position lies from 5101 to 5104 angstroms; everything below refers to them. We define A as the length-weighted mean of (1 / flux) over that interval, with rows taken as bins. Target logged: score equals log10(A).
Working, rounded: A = 1.28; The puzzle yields 0.106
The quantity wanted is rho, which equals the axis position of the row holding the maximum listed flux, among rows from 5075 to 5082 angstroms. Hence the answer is 5075.42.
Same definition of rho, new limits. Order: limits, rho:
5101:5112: 5103.54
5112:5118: 5116.48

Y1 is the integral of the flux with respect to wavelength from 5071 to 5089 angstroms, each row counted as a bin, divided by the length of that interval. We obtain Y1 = 0.83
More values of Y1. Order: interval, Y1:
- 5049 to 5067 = 0.90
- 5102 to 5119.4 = 0.82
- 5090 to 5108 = 0.84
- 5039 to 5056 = 0.86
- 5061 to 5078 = 0.86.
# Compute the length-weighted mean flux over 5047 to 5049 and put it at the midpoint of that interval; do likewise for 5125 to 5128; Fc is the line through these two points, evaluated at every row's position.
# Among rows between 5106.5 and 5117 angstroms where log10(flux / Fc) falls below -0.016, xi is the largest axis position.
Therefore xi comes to 5109.42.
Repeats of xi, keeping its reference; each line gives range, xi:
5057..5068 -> 5067.24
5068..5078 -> 5077.75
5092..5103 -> 5102.37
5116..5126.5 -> 5125.92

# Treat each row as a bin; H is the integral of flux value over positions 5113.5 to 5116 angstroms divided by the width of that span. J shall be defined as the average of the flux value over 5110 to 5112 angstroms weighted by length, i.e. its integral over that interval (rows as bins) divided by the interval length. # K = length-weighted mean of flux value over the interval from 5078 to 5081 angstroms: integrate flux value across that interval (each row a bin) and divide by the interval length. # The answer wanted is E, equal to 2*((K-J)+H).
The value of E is 1.7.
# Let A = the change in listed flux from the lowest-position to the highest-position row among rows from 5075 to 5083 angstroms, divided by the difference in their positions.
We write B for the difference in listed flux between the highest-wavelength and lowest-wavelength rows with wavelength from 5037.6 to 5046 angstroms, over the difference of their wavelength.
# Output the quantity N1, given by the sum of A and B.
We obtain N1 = -0.025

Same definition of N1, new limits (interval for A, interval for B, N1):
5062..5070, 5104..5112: -0.035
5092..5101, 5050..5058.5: 0.009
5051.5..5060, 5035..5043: -0.017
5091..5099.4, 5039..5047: 0.001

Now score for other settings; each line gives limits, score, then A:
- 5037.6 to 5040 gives 0.054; 1.13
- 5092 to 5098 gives 0.057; 1.14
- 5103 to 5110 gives 0.104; 1.27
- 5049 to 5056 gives 0.060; 1.15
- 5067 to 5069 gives 0.066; 1.16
